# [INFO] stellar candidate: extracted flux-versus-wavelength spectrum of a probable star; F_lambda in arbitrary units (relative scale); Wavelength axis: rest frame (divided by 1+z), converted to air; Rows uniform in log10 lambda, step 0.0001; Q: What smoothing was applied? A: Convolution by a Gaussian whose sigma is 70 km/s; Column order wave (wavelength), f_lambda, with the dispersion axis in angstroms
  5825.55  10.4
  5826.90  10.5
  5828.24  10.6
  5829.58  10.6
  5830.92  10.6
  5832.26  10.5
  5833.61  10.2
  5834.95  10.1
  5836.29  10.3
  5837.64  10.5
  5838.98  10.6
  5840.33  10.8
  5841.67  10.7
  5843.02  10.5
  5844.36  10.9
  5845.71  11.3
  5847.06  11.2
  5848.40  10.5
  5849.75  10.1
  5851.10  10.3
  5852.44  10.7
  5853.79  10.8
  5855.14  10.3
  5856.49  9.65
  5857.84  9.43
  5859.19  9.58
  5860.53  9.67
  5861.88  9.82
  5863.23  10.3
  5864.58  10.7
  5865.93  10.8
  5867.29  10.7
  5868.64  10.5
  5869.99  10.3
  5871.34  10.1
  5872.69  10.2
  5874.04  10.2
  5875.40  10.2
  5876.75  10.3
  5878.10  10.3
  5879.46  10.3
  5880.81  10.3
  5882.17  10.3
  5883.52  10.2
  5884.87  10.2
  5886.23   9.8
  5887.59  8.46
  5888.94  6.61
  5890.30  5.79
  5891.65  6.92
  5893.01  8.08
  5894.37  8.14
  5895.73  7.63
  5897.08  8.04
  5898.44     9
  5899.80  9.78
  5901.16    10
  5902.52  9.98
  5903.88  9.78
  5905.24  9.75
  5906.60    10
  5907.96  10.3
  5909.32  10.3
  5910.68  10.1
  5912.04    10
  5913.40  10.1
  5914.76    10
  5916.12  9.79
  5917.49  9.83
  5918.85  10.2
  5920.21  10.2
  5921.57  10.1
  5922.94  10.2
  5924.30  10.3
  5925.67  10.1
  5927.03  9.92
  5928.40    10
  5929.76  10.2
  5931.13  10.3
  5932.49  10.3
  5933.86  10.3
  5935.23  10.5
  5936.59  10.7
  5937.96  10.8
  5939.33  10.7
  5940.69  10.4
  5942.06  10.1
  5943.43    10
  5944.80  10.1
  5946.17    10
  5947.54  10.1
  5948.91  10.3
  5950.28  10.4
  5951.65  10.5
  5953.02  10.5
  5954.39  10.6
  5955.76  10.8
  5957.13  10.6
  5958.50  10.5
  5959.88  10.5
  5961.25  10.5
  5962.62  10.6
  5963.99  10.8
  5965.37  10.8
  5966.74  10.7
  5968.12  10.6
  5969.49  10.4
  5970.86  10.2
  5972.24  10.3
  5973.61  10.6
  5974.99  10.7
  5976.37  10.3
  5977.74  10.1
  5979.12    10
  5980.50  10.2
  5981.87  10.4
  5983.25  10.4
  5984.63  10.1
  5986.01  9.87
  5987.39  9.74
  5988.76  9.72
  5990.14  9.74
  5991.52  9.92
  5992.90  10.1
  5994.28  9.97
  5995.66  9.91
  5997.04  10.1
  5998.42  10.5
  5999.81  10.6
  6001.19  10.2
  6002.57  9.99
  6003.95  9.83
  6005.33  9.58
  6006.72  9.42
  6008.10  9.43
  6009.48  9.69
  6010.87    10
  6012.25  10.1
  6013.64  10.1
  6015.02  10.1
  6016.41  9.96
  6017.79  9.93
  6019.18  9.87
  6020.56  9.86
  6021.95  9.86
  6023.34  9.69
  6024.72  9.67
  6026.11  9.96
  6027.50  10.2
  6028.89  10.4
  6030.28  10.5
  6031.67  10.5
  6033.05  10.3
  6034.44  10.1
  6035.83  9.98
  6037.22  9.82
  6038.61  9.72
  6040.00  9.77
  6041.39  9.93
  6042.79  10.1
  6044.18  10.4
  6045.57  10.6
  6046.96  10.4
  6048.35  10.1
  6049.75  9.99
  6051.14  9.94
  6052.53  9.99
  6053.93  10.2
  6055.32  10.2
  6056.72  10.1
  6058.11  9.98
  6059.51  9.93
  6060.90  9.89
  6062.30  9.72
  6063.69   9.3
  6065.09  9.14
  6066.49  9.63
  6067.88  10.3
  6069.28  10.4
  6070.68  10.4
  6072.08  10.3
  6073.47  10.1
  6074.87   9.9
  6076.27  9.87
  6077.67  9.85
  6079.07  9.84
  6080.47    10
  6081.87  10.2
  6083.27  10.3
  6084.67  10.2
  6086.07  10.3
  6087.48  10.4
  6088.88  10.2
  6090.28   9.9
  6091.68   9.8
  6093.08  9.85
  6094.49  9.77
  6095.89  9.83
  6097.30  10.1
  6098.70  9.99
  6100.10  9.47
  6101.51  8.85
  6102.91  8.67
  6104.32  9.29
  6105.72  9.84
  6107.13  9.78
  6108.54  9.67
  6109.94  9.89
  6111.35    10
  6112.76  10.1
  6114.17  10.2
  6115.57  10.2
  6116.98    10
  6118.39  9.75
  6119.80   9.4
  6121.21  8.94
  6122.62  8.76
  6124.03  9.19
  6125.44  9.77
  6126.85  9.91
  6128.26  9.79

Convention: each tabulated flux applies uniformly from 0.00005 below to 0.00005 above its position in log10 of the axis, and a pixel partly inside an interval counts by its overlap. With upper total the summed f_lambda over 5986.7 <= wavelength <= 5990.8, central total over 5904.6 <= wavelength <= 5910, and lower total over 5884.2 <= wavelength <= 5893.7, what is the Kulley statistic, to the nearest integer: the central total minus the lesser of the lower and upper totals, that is 11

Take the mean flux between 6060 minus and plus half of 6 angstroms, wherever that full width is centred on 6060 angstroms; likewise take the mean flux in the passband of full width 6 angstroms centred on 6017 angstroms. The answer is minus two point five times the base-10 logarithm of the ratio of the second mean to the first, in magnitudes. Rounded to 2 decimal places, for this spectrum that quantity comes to -0.01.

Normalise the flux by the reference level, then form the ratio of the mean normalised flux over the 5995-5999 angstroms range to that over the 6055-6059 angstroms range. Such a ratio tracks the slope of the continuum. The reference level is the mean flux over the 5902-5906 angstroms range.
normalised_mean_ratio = 1.01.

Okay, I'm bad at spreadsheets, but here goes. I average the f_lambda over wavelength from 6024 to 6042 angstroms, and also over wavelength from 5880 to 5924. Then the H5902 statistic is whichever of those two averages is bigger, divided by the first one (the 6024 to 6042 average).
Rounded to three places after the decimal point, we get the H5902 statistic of 1.000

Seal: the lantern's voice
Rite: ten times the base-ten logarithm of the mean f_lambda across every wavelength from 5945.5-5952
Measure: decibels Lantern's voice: 10.1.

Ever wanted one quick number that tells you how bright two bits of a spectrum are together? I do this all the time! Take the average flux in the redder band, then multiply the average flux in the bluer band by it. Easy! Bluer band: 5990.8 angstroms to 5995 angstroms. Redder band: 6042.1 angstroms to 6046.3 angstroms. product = 104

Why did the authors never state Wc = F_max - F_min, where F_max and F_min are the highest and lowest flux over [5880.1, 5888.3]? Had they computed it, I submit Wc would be 1.8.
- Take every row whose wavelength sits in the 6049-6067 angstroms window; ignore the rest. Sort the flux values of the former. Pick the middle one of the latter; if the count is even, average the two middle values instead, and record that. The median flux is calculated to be 9.9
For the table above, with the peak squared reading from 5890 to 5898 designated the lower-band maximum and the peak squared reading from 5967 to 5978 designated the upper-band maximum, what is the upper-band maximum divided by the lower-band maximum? 1.73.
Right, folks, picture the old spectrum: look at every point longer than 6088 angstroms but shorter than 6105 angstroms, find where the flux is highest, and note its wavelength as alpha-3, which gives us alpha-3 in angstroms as 6088.88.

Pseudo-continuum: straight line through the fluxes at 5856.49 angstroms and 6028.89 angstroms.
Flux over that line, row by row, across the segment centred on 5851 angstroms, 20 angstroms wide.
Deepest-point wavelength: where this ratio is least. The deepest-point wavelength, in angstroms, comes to 5857.84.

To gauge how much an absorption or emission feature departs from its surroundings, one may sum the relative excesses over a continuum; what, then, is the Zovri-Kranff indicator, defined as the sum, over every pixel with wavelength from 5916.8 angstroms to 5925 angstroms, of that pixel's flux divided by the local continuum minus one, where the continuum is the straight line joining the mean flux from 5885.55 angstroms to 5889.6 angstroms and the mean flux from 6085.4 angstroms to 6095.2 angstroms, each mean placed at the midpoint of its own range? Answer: 1.09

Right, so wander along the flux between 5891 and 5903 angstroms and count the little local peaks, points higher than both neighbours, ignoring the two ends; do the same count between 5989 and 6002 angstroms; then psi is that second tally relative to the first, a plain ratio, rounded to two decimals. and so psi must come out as 1.00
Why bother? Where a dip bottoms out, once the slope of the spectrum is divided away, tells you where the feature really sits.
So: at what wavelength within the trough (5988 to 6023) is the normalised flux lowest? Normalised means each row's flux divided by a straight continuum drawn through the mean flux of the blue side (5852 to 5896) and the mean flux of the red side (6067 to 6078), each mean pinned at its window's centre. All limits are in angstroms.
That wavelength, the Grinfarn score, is 6006.72 angstroms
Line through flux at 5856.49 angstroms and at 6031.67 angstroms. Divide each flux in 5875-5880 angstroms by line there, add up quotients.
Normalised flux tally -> 4.21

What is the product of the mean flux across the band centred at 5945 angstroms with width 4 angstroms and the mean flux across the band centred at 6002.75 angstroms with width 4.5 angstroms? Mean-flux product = 100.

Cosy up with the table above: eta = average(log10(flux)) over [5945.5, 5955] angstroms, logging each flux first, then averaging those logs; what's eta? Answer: 1.01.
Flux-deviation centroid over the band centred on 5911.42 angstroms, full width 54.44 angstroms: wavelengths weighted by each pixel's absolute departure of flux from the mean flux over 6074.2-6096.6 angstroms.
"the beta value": 5899.2 angstroms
